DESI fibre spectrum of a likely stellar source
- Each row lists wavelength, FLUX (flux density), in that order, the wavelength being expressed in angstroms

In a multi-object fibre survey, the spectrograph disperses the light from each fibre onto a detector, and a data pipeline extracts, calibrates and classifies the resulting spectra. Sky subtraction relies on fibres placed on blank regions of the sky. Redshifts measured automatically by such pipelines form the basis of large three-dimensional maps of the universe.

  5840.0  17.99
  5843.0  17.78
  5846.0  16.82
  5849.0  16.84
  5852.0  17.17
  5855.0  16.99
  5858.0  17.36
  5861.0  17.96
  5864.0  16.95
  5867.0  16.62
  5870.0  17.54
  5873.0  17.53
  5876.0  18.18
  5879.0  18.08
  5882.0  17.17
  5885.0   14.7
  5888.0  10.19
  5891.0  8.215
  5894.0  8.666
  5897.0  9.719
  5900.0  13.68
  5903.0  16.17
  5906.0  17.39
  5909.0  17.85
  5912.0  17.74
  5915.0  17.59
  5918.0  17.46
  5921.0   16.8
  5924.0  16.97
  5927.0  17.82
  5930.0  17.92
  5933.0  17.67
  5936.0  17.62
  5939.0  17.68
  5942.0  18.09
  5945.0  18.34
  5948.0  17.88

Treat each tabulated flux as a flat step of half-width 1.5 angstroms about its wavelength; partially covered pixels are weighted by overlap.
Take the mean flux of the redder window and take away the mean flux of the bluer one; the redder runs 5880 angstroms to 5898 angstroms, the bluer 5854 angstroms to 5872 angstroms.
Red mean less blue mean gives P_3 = -6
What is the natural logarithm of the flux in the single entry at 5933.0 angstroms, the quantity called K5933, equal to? 2.87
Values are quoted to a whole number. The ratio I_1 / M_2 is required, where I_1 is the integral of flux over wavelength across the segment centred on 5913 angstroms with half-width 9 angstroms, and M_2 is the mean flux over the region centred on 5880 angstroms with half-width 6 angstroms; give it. 18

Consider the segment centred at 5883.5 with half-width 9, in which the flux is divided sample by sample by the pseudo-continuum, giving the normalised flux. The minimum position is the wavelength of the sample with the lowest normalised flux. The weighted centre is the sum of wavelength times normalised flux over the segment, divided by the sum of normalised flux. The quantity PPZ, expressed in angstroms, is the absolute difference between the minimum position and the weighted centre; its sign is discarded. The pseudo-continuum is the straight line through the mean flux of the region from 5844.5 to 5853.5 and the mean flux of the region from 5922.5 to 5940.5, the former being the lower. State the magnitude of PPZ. 8.8 angstroms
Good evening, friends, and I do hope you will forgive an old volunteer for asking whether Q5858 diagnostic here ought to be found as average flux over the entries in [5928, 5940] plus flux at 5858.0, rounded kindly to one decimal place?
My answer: 35.1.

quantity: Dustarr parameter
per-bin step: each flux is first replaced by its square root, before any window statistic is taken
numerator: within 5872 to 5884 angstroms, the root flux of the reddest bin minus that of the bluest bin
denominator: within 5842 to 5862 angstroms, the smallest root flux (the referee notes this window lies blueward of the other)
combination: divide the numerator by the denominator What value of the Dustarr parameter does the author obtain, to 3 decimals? -0.011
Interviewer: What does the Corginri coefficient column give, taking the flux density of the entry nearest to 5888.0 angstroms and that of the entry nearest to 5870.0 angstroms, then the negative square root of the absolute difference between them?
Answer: -2.7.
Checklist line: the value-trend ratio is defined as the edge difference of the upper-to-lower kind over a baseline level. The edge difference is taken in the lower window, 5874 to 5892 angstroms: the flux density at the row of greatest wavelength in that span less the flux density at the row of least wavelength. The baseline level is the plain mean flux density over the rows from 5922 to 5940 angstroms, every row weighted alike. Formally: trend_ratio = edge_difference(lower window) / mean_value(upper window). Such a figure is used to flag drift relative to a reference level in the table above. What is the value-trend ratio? -0.6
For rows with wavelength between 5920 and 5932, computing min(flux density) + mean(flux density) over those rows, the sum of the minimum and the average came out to 34.2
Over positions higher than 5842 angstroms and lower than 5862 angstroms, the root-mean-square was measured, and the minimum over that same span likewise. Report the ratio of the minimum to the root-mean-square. 0.973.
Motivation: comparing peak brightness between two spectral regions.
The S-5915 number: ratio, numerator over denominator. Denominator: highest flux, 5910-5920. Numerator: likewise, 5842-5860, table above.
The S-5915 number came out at 1.00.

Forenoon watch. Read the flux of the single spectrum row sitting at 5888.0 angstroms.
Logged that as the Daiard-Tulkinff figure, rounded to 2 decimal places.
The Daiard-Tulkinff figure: 10.19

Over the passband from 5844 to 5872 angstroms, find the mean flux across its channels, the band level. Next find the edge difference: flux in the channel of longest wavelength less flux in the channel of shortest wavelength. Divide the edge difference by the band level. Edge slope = 0.042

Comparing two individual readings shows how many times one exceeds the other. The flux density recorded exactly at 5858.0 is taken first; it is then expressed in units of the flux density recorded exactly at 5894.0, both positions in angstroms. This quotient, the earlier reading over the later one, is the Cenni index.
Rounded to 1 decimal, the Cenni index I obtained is 2.0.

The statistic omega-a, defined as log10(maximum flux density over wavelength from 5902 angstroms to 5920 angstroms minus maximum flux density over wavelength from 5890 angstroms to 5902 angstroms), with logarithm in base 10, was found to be 0.6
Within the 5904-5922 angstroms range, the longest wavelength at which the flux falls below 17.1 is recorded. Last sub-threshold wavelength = 5921.0 angstroms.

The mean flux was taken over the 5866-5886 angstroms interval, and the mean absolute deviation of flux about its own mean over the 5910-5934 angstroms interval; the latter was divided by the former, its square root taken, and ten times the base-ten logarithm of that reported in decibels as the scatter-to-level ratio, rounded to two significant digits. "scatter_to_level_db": -8.7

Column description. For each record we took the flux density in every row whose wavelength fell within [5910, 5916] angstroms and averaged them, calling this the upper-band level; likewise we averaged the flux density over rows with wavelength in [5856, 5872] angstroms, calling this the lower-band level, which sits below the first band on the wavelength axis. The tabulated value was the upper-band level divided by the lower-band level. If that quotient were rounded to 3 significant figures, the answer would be 1.02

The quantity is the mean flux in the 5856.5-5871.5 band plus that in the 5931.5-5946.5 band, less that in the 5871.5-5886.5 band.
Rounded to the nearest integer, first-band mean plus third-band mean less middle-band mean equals 18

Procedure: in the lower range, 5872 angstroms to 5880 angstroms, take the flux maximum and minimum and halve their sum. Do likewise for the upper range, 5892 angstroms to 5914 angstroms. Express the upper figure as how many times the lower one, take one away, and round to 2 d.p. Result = -0.26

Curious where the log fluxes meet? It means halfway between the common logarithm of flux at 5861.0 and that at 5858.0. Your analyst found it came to 1.25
